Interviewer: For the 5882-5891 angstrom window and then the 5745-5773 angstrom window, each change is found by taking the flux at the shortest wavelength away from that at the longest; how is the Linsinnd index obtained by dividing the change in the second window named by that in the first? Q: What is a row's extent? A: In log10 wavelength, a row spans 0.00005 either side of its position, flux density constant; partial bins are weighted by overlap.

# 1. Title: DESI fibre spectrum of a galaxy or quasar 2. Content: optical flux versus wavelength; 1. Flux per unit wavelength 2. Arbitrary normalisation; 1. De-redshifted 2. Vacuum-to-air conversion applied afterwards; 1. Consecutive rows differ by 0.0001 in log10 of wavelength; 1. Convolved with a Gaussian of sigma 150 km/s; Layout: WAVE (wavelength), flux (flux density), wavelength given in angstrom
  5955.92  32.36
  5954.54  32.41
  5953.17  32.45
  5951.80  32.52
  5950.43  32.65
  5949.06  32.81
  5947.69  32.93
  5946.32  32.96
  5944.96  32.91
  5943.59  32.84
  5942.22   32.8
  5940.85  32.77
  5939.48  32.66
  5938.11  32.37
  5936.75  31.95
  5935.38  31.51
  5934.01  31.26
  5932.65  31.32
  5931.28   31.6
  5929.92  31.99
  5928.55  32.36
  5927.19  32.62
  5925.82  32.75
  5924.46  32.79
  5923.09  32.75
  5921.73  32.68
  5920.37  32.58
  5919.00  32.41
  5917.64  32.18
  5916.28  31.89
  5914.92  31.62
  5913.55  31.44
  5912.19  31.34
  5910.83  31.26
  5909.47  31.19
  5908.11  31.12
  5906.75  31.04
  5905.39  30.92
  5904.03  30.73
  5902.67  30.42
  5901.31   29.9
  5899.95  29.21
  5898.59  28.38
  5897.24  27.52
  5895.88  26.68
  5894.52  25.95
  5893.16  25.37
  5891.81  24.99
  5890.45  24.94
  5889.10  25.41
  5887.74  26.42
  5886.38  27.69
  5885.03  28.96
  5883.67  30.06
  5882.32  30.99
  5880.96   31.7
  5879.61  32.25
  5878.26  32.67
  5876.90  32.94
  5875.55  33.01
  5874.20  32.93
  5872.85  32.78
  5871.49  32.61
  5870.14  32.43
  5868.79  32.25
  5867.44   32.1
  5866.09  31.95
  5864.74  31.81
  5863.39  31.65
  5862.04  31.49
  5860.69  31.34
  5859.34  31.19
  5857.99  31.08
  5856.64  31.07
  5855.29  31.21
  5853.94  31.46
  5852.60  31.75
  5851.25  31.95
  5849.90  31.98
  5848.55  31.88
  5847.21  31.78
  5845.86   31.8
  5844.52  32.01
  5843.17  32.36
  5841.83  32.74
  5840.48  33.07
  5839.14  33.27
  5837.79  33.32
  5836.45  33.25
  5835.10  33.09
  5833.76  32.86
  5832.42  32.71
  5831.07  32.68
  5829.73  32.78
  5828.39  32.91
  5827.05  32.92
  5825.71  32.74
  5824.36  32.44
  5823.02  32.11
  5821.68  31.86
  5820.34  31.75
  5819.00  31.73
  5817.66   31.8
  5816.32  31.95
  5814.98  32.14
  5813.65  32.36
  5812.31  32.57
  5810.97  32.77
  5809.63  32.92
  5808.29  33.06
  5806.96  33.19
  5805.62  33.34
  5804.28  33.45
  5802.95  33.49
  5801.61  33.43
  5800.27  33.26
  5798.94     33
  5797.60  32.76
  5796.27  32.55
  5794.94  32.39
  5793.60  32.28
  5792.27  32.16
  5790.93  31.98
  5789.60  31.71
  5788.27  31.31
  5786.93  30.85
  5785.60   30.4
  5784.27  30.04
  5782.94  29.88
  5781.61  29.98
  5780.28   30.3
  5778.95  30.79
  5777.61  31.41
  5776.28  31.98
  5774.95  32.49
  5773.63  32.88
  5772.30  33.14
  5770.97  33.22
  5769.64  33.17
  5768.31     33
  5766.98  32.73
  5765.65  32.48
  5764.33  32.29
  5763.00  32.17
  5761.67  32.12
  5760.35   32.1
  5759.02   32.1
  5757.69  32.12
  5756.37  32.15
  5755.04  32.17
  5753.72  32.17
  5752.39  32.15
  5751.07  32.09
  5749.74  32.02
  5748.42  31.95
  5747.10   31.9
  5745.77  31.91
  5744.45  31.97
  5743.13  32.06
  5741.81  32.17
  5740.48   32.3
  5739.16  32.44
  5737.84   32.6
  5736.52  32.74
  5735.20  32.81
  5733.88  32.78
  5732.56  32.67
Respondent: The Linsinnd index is -0.2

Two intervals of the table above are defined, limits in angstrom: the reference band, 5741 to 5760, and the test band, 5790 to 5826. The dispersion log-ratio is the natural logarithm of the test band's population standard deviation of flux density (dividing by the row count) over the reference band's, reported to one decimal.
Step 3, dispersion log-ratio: 1.8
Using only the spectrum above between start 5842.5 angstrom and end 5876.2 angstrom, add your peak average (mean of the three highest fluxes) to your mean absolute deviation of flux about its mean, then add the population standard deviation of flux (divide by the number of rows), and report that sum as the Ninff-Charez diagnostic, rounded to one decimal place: 33.9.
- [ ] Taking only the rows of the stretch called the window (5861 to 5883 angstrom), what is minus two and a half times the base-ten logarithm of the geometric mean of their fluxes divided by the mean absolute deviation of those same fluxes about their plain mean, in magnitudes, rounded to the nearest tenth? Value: -4.6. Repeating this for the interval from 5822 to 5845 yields -5.1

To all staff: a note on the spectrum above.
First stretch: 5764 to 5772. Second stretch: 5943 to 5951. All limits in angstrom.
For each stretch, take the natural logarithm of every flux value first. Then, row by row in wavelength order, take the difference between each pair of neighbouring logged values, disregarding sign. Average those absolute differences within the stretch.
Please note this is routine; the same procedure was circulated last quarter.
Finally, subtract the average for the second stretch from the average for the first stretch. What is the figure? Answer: 0.003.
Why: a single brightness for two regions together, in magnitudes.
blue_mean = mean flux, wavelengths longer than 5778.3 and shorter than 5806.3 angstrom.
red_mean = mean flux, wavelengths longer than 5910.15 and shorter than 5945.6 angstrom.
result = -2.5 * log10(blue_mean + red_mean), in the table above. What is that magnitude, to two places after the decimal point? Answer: -4.52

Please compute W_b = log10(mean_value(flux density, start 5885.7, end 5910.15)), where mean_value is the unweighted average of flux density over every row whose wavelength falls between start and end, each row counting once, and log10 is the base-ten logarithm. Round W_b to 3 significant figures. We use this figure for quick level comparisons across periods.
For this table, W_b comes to 1.45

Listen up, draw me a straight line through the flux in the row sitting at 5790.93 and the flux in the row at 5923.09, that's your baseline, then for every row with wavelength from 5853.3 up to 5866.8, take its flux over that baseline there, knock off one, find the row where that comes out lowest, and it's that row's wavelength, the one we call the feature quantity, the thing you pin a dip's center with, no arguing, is 5856.64 angstrom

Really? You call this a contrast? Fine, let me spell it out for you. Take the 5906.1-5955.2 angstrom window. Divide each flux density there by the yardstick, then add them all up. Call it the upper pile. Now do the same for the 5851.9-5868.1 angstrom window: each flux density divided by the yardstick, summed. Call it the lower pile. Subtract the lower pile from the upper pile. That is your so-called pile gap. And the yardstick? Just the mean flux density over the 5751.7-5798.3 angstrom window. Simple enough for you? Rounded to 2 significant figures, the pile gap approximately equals 24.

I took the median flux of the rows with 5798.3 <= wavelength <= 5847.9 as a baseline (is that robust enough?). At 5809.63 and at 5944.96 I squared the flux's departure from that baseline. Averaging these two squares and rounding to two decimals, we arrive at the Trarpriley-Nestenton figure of 0.02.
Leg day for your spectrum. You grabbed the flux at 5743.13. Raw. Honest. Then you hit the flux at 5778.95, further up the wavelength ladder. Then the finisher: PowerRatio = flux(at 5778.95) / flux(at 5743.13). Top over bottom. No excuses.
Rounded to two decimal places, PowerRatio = 0.96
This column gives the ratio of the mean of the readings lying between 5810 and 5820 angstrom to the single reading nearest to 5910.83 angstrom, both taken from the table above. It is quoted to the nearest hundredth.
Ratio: 1.03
